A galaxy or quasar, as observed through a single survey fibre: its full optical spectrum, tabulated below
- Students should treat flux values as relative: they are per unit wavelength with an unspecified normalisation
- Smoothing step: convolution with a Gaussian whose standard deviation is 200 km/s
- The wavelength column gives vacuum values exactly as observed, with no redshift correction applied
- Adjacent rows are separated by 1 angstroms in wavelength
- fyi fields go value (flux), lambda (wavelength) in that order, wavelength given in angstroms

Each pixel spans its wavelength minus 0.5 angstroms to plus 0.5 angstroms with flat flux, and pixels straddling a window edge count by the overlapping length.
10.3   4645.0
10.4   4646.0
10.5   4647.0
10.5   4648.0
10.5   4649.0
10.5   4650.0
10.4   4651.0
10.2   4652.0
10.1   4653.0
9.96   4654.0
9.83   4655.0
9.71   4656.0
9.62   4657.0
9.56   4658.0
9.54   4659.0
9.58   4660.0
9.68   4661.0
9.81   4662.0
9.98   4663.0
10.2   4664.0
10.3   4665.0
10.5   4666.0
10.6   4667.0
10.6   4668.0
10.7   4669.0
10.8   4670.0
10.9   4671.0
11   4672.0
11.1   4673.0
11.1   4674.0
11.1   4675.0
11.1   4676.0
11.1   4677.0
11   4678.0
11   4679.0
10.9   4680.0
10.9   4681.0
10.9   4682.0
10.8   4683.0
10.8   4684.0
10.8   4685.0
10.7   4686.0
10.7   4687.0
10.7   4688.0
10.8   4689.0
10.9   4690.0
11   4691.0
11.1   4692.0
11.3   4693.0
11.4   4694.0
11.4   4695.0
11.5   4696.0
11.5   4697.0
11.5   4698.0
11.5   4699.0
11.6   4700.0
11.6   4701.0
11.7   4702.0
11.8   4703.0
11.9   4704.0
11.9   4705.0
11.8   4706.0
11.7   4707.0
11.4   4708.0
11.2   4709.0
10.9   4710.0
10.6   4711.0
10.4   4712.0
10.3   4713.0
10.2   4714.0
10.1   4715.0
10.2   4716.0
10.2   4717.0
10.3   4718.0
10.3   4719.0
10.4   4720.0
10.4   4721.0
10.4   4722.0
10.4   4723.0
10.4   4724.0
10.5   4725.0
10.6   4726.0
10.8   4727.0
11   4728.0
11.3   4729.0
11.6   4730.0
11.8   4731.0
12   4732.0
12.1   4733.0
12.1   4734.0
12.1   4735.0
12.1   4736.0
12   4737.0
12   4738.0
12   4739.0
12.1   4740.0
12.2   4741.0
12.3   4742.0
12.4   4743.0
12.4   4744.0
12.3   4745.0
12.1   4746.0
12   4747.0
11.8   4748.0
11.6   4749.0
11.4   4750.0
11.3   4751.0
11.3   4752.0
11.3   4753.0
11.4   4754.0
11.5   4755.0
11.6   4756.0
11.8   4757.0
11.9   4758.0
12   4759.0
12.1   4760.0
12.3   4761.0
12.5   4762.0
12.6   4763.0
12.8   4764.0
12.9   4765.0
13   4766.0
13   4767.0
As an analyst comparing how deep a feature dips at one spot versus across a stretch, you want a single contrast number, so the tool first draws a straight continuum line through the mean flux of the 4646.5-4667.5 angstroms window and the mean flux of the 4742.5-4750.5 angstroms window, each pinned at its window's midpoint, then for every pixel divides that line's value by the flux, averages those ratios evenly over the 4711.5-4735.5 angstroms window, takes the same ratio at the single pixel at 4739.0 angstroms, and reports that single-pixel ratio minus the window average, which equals -0.08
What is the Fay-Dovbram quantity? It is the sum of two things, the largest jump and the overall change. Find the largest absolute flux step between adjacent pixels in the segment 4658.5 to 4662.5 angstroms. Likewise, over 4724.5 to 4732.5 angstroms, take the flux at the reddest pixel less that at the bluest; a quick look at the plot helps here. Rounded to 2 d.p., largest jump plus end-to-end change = 1.63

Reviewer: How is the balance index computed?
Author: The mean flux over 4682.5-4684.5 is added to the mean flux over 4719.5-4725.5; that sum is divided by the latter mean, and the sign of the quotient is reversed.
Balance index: -2.04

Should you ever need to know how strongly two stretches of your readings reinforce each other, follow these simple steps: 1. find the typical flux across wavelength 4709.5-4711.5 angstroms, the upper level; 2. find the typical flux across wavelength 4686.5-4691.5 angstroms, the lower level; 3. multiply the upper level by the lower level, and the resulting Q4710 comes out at 116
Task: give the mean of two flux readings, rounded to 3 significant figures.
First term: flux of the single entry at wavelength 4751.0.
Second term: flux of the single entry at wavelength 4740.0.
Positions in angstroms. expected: 11.7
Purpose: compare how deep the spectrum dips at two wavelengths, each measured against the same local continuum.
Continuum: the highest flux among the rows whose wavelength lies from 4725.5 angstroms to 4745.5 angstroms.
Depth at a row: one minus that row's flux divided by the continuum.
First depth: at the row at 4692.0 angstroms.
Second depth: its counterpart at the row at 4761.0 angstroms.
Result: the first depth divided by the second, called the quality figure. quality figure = 13.0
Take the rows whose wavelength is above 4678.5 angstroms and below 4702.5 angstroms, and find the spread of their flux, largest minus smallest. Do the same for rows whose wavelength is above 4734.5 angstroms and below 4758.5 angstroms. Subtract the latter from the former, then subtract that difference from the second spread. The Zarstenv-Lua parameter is 1.20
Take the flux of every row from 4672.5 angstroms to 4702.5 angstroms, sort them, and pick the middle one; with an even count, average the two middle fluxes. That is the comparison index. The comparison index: 11.1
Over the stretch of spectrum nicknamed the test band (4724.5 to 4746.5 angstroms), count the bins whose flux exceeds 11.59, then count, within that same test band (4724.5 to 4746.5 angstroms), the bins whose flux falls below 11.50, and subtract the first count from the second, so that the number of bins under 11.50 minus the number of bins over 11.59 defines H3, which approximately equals -12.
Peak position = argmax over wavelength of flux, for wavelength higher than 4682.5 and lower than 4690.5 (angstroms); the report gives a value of 4690.0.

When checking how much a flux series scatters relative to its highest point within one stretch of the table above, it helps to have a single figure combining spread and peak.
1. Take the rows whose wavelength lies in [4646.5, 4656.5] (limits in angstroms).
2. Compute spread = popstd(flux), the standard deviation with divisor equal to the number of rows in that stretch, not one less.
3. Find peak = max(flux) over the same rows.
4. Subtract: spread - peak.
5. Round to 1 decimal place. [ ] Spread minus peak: -10.2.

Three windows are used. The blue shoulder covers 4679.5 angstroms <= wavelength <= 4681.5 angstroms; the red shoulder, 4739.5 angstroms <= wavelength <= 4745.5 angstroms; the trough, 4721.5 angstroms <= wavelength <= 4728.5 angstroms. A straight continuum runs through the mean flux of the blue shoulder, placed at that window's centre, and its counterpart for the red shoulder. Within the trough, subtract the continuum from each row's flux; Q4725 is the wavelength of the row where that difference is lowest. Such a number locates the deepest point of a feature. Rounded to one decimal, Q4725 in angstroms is 4724.0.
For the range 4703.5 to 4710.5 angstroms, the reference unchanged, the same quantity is 4710.0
